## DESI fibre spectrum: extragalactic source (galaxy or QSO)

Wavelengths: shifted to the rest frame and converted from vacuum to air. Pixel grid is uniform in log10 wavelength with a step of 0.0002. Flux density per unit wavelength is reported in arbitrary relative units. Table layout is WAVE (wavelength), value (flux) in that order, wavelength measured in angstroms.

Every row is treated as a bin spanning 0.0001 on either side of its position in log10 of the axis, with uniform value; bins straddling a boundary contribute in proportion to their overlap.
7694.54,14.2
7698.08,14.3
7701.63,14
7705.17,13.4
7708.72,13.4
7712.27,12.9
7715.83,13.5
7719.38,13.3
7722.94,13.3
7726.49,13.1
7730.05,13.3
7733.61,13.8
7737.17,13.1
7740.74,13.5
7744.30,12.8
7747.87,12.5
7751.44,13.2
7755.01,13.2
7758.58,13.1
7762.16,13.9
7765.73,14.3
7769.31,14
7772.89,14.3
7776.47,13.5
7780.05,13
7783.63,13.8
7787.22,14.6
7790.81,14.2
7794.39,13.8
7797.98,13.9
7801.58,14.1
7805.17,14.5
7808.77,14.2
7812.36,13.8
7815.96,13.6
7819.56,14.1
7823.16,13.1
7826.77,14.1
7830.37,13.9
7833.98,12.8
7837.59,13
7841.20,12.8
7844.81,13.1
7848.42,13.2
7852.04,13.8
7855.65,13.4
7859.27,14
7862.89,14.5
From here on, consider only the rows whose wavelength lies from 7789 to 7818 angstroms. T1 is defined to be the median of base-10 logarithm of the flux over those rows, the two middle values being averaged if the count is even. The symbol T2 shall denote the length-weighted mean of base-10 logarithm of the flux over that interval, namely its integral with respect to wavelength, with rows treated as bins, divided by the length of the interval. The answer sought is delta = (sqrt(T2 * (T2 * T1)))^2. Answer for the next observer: 1.51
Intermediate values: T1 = 1.15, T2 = 1.15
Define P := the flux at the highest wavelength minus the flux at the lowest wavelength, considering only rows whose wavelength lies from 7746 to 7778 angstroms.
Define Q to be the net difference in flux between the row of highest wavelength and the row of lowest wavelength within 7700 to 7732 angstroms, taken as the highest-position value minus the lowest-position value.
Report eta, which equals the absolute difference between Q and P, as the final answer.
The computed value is 1.7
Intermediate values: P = 1.0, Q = -0.7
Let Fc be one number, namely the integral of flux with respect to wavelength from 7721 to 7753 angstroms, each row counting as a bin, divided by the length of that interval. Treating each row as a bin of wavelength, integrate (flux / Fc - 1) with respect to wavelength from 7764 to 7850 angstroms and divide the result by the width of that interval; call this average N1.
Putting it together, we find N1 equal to 0.042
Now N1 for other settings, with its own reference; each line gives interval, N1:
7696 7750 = 0.013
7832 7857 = -0.002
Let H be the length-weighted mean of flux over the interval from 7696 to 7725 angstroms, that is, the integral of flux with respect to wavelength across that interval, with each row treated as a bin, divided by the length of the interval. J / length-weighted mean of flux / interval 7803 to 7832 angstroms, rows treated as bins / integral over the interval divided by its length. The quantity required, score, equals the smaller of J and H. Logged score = 13.5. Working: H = 13.5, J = 13.9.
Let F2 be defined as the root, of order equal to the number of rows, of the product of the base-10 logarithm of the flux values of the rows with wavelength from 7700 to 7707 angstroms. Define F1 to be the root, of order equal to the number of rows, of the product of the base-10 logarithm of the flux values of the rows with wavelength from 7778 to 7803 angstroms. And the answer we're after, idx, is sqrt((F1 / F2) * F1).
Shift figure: 1.07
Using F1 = 1.14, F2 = 1.14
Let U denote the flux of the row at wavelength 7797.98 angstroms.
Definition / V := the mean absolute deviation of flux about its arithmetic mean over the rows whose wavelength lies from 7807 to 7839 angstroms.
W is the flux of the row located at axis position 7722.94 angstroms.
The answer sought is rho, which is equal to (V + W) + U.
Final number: 27.6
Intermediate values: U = 13.9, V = 0.44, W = 13.3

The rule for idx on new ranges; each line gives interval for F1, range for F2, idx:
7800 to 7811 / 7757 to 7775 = 1.08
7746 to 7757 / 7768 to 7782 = 1.04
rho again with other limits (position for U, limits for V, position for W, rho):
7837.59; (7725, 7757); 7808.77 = 27.5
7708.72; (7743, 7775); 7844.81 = 27.1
